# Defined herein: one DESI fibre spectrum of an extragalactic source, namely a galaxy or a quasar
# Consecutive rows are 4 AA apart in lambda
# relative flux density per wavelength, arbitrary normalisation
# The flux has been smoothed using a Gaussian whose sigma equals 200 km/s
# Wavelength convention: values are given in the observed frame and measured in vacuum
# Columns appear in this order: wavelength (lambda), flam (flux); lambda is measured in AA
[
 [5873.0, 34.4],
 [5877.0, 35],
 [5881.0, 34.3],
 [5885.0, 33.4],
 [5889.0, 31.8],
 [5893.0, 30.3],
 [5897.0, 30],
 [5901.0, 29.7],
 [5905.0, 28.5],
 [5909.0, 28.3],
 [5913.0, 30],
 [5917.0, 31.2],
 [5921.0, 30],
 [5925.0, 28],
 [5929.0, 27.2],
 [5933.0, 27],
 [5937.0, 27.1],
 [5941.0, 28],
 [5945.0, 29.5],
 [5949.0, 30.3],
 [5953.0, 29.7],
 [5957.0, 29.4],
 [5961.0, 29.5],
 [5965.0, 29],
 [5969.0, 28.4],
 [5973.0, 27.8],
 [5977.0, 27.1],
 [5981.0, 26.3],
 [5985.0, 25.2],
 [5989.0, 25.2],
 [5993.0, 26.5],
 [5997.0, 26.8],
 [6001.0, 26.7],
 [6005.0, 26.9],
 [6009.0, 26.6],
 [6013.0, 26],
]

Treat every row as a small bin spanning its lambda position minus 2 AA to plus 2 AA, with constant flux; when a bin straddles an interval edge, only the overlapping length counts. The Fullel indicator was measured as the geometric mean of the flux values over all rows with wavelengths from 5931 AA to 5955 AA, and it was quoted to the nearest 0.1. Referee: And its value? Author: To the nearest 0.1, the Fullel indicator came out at 28.6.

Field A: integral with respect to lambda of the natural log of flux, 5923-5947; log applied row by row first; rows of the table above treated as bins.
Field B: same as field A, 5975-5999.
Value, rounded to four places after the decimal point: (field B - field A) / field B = -0.0183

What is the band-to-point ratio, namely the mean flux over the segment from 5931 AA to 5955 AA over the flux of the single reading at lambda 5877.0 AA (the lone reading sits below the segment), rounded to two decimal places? 0.82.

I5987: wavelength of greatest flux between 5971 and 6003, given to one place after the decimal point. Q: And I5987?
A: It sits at 5973.0 AA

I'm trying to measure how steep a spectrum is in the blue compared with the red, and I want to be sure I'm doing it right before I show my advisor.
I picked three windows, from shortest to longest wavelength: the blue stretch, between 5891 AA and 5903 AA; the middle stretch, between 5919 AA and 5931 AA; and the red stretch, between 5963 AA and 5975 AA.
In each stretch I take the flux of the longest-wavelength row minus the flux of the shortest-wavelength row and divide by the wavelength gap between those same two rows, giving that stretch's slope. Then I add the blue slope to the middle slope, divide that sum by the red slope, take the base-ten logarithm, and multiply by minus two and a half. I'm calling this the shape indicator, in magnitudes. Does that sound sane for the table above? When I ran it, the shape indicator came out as -1.1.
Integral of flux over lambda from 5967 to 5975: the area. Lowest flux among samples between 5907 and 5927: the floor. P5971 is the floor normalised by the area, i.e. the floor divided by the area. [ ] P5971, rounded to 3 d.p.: 0.125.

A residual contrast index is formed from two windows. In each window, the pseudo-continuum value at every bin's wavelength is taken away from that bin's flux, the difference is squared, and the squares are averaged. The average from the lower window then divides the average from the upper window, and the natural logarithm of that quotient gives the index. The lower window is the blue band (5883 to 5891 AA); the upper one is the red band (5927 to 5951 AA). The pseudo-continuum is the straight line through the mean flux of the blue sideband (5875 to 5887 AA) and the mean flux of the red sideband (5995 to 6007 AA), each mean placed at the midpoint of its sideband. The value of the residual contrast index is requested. 1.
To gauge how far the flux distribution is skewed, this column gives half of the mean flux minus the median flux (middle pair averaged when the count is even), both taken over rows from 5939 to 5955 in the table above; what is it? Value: -0.11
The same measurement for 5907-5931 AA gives -0.02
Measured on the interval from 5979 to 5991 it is 0.18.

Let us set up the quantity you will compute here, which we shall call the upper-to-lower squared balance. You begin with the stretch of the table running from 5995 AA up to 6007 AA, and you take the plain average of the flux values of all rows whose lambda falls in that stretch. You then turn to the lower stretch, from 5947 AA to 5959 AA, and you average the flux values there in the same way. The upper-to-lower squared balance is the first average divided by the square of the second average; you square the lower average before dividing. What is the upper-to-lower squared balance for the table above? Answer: 0.030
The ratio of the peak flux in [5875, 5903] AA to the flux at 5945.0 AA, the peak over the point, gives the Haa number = 1.19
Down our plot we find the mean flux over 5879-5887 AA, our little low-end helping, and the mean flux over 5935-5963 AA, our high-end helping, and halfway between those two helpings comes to 31.5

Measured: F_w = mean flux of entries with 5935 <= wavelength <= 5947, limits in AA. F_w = 28.2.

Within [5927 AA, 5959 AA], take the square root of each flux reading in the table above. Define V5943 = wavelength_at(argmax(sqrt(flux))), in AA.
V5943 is 5949.0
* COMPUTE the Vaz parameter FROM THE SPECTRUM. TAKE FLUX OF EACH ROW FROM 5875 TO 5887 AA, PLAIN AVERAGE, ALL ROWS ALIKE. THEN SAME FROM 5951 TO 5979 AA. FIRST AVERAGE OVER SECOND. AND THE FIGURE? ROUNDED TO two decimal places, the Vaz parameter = 1.19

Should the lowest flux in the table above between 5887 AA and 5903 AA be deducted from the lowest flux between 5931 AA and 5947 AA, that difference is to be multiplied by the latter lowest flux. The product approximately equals -73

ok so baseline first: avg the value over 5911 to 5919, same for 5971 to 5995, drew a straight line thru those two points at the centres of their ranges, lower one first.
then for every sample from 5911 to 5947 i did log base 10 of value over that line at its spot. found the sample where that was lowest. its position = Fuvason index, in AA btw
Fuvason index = 5929.0 AA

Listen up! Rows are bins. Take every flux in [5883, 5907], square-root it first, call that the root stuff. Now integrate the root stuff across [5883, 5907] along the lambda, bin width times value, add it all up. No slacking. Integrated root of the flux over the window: 133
